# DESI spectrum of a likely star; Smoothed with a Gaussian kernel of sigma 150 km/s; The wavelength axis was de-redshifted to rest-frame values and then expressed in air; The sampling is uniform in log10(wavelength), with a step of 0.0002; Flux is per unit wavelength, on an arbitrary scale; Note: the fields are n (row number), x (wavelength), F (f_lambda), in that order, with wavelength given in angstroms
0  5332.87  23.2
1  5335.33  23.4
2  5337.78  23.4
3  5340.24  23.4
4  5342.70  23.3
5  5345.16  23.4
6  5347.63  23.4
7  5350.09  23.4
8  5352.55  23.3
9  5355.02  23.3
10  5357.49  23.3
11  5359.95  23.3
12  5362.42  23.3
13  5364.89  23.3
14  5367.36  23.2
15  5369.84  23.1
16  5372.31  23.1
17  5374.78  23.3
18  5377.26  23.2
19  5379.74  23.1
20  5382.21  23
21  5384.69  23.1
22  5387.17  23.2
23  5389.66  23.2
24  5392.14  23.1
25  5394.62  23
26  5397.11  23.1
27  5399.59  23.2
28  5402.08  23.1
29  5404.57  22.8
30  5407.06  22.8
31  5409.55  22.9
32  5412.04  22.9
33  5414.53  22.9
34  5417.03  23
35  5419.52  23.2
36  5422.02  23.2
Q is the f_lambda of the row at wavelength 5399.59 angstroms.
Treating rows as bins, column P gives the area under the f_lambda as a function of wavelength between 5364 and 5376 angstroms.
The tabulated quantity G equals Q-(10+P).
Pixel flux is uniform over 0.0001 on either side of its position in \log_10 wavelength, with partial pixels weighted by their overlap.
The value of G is -265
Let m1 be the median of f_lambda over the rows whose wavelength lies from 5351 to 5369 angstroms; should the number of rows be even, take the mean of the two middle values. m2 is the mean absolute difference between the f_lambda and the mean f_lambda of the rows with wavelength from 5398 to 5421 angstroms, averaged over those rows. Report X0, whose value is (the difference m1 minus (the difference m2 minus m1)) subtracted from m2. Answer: -46.3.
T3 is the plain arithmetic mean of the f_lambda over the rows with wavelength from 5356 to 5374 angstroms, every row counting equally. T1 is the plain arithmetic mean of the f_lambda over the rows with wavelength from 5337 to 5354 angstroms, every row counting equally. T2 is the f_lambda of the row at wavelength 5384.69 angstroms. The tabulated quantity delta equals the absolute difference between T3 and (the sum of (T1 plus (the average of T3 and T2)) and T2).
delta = 46.4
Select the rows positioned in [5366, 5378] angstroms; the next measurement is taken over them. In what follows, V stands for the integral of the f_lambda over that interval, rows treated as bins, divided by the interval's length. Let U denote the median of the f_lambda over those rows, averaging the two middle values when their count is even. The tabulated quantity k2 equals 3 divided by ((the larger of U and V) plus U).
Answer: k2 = 0.0647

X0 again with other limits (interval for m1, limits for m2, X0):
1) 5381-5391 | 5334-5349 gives -46.2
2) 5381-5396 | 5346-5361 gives -46.1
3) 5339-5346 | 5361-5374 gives -46.6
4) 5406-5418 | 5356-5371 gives -45.7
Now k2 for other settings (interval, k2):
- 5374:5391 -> 0.0647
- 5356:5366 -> 0.0644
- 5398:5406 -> 0.0649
